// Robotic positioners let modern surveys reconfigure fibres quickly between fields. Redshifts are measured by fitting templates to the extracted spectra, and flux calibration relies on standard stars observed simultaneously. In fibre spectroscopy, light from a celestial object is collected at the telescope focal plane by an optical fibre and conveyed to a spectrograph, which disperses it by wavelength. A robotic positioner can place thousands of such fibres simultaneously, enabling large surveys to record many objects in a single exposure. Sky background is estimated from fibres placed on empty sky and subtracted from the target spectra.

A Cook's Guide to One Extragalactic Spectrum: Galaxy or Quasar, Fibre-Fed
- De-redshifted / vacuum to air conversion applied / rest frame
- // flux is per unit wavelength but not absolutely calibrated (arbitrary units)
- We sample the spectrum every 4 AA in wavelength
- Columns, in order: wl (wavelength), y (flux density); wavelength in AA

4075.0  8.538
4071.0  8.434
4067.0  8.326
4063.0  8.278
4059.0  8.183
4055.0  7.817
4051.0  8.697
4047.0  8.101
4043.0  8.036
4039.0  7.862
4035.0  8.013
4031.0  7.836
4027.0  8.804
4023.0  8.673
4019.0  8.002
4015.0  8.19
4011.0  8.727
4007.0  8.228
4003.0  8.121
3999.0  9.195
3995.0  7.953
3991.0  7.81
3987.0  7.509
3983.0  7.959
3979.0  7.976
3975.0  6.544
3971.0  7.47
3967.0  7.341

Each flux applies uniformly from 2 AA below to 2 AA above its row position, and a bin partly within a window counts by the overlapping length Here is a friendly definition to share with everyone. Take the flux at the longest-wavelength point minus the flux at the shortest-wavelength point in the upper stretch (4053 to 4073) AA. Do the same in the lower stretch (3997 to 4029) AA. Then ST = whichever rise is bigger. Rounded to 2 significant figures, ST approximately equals 0.62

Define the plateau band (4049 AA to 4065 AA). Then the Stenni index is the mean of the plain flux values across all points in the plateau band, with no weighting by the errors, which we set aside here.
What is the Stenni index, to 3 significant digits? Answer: 8.24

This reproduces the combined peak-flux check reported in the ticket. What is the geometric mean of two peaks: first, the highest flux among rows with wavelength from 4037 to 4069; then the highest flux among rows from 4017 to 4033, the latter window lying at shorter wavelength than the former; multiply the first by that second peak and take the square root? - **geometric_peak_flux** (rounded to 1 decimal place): 8.8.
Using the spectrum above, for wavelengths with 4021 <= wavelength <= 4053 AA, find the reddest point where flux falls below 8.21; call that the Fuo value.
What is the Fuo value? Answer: 4047.0 AA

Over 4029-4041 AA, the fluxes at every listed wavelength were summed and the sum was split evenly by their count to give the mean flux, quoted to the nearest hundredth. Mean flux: 7.90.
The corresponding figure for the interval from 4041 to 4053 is 8.28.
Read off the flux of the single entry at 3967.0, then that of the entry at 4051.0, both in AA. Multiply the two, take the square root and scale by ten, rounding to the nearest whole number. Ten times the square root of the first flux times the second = 80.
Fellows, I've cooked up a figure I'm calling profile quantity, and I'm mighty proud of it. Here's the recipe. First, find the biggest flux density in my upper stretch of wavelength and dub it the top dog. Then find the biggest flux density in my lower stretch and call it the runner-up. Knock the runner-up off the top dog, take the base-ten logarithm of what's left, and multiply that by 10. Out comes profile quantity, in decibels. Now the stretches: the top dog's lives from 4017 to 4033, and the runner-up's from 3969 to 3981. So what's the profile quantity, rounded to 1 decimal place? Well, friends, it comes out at -0.8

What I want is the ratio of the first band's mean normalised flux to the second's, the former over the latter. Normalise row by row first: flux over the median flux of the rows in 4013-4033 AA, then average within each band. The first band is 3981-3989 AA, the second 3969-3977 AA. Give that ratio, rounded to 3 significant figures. 1.10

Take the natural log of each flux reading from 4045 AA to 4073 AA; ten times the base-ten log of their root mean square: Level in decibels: 3.25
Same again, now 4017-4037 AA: 3.25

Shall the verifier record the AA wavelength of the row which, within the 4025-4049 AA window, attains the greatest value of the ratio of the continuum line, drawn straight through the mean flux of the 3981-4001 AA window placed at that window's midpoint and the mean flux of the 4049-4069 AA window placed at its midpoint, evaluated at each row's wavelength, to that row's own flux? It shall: 4031.0 AA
